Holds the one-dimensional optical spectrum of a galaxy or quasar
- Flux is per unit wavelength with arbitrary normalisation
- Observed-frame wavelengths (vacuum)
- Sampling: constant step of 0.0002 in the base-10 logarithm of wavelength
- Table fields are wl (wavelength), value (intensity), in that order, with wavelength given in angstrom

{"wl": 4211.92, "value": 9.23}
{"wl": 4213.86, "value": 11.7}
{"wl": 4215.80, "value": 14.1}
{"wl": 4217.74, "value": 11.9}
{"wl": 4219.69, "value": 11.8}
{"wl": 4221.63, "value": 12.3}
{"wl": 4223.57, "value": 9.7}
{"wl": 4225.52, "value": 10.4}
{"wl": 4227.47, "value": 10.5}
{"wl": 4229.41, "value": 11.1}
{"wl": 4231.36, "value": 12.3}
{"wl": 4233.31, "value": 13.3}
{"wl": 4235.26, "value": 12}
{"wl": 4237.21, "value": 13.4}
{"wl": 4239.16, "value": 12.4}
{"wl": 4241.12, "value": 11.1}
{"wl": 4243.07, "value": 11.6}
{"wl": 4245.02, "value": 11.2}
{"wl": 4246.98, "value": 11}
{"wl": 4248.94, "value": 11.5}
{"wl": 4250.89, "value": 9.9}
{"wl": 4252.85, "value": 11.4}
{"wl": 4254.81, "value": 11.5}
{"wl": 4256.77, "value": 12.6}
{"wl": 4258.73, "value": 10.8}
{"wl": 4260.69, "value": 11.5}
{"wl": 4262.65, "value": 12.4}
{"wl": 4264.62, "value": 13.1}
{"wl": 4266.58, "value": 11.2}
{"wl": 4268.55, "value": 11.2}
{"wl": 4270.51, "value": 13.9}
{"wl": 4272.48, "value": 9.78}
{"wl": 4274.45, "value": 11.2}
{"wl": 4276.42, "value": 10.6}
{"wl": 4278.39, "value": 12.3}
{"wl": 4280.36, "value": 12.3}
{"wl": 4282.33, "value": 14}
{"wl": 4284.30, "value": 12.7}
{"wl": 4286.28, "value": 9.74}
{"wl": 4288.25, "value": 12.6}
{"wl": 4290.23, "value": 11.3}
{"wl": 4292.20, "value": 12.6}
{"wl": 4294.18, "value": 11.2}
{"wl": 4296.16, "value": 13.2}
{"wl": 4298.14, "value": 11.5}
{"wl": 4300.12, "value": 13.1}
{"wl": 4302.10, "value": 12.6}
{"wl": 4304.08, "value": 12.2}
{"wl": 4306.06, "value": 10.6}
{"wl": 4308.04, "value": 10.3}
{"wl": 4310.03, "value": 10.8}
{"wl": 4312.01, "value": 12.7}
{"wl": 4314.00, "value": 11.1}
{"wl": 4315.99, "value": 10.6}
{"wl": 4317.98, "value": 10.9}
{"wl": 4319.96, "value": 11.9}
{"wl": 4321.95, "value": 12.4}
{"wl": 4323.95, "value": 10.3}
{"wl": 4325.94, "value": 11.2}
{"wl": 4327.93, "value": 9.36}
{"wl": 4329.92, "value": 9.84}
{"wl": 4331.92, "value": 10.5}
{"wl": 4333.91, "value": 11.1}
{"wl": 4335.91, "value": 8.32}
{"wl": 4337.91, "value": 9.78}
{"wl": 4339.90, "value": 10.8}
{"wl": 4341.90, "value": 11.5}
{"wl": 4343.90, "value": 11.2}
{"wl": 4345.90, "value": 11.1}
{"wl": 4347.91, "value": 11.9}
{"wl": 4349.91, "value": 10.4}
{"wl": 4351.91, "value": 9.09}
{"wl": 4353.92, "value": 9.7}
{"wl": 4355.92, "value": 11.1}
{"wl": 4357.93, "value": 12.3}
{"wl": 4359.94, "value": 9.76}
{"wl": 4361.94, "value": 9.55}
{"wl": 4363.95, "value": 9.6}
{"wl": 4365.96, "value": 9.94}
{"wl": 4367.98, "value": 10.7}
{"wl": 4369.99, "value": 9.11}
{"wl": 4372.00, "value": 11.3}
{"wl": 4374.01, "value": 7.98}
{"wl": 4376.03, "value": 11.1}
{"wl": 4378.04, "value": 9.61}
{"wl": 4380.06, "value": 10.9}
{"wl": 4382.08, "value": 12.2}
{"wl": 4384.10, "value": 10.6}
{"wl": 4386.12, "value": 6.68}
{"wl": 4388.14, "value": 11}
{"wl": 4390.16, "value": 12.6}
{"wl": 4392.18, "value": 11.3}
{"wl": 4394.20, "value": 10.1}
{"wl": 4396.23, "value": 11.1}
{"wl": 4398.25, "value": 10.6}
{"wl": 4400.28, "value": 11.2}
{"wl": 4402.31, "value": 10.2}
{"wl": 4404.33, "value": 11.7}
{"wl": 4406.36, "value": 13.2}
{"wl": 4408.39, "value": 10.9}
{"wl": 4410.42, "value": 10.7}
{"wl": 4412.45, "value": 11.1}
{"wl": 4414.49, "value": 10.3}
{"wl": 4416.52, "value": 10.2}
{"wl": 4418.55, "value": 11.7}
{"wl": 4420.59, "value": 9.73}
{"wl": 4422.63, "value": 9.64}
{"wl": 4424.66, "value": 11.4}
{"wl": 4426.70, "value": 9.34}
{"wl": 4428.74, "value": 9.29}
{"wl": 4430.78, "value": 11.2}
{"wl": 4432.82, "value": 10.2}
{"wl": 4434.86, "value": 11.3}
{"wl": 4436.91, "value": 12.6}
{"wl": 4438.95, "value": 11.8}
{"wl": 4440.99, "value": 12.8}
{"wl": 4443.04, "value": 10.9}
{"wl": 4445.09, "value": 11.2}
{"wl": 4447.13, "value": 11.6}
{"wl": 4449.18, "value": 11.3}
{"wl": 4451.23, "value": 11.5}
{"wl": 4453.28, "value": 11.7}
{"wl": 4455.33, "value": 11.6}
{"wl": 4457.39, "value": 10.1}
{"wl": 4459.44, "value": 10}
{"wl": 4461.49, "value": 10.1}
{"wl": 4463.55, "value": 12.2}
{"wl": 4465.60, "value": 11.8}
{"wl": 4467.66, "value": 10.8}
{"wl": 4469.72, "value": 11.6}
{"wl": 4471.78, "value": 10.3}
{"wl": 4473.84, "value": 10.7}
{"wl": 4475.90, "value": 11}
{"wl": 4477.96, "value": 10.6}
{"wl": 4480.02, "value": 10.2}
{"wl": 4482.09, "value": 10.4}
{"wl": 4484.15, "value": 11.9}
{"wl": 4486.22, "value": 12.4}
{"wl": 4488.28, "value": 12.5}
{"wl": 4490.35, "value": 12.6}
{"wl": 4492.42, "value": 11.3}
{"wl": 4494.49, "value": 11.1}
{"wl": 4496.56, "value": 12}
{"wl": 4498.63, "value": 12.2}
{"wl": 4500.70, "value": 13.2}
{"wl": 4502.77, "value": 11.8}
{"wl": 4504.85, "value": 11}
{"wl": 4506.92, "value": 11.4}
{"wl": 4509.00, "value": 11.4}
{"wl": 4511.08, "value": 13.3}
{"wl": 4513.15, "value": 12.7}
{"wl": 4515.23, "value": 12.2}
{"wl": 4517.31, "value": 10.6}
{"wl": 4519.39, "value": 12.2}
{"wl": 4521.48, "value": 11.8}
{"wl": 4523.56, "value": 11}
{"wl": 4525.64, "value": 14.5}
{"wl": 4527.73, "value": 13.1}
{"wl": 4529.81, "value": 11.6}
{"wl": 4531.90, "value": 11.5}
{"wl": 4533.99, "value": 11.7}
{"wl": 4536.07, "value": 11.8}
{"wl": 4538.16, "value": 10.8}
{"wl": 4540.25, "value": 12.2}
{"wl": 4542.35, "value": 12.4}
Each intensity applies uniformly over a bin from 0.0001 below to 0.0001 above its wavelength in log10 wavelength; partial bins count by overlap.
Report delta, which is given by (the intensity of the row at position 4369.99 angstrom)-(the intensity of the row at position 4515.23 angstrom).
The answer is -3.1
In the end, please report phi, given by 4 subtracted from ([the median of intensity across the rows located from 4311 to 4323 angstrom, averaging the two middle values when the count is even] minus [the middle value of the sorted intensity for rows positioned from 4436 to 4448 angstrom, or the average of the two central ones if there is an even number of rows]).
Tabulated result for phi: -4.2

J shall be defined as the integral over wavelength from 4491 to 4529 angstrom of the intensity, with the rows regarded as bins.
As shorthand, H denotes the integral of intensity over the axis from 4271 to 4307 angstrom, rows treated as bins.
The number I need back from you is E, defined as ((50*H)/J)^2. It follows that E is 2186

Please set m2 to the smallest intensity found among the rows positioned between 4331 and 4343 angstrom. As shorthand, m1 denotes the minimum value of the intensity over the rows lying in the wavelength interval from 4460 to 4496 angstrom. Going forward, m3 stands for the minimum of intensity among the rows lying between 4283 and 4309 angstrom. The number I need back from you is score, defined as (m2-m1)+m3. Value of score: 8.0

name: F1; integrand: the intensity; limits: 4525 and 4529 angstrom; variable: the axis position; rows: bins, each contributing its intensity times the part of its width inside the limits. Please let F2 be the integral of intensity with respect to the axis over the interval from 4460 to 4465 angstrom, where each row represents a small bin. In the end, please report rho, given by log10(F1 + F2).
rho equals 2.04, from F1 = 54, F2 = 56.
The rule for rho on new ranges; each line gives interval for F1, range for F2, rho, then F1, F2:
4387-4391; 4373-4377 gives 1.93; 46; 38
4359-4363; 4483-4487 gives 1.94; 39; 48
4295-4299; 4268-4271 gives 1.94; 49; 38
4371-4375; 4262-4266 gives 1.95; 39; 50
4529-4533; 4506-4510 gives 1.96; 46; 46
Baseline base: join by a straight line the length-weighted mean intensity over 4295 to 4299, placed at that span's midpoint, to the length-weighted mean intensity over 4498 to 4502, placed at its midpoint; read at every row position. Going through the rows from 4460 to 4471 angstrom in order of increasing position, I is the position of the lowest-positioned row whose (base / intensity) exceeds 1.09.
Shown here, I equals 4461.49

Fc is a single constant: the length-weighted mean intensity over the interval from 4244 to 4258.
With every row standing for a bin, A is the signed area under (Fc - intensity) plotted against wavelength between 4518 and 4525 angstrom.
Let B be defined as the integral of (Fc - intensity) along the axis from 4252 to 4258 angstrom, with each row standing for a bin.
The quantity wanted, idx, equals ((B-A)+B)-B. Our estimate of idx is 0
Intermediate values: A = -3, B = -3.0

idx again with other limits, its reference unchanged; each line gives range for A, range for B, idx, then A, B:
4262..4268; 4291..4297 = -1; -5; -5.9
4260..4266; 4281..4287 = 0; -6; -5.8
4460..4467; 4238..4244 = -3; 0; -2.8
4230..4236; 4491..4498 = 5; -7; -1.9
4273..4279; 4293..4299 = -5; 1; -4.2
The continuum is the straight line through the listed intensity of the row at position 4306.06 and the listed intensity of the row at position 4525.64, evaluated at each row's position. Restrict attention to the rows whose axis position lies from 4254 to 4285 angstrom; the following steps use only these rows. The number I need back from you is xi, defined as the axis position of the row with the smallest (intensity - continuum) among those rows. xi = 4272.48 angstrom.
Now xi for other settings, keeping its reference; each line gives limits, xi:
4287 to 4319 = 4308.04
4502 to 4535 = 4517.31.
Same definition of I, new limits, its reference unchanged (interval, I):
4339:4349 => 4339.90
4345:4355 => 4345.90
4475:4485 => 4475.90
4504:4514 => 4504.85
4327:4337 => 4327.93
